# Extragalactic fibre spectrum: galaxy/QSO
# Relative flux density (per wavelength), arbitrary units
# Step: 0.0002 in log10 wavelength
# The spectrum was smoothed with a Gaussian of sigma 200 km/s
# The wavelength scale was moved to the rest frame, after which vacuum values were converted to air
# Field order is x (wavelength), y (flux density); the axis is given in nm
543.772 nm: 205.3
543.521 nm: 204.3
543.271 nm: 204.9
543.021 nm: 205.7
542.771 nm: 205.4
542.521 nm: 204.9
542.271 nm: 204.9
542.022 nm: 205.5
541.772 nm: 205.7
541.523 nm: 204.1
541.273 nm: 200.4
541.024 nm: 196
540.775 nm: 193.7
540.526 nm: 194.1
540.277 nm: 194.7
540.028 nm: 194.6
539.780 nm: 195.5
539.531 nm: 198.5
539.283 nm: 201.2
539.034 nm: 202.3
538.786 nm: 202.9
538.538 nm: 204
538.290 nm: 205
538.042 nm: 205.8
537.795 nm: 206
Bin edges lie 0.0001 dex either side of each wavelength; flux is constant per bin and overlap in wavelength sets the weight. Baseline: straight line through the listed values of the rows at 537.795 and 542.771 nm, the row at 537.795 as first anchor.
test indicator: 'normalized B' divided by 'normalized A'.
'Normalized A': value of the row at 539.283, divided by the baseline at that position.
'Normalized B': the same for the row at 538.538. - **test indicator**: 1.01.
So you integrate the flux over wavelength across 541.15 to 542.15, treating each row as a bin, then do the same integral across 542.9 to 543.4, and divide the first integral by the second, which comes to 2.0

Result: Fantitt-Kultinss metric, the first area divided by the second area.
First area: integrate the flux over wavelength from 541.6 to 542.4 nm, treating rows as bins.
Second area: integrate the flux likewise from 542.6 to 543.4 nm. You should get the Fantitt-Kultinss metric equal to 1.00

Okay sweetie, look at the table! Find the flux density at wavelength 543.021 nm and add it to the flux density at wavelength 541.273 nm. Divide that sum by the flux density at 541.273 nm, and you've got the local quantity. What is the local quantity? 2.03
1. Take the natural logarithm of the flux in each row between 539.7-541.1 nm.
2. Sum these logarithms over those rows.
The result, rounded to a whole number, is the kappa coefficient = 32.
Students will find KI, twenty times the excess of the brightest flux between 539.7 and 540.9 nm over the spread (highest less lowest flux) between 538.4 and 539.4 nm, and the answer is 3854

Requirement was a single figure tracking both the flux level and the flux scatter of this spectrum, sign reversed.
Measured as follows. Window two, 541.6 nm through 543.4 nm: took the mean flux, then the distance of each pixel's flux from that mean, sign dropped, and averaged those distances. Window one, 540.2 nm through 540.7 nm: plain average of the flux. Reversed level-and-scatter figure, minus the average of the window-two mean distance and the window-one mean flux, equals -97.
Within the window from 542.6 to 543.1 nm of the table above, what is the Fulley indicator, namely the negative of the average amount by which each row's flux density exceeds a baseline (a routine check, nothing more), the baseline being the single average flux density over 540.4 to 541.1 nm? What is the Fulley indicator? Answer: -11.0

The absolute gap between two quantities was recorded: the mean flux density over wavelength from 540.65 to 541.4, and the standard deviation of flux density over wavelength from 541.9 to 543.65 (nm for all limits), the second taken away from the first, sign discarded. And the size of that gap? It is 196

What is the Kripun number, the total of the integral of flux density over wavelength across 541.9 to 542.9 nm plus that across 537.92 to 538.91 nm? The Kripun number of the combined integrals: 408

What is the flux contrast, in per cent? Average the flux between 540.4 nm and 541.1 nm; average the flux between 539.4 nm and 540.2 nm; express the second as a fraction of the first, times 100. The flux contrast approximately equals 101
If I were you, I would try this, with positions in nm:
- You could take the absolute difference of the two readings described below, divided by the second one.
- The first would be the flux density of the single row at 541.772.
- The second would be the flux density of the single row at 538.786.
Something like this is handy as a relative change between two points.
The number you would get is 0.014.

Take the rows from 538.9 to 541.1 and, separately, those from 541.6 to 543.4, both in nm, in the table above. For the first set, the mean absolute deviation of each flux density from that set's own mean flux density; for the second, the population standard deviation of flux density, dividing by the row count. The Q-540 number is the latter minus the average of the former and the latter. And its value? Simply -1.1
